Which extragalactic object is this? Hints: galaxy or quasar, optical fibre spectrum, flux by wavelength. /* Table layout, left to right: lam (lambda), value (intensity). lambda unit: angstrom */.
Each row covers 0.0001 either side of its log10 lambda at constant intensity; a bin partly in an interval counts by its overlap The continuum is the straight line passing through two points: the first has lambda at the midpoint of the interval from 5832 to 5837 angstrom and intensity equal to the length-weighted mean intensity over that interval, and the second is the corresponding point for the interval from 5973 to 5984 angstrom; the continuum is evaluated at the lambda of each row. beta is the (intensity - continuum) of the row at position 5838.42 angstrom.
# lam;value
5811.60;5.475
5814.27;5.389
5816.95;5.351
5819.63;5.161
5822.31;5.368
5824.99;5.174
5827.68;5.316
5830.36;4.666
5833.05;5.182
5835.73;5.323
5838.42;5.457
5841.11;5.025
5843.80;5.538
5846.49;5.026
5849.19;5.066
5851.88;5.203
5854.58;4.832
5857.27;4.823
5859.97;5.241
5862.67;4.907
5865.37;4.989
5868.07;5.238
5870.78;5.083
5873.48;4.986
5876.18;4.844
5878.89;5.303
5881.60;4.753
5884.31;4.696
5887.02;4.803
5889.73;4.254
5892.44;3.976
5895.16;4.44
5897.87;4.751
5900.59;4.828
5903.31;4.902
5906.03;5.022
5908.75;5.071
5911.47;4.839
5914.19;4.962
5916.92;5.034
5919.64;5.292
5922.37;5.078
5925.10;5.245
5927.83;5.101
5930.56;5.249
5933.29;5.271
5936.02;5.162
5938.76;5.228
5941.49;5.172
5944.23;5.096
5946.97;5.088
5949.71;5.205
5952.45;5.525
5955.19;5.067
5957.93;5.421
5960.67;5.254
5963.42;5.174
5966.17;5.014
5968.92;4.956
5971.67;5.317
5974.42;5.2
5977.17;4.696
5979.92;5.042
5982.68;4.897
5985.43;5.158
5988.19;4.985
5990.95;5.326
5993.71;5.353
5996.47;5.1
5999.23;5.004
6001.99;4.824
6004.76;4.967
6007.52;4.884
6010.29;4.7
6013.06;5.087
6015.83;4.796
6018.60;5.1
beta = 0.20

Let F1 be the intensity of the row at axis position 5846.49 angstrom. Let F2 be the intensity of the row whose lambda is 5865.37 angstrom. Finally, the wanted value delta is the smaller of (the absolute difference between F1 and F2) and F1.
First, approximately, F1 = 5.026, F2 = 4.989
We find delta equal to 0.04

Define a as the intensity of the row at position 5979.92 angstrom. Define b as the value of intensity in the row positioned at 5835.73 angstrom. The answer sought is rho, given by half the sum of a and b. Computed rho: 5.18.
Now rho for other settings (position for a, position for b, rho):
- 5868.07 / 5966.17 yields 5.13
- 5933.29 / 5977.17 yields 4.98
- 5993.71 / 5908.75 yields 5.21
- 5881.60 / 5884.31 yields 4.72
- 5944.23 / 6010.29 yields 4.90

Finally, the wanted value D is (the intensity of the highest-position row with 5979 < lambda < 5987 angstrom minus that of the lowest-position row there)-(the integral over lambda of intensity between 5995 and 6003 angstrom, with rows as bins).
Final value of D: -39.8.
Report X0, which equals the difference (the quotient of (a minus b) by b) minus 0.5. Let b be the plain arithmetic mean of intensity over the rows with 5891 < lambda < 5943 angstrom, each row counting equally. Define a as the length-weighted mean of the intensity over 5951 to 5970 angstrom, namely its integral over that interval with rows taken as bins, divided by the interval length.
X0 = -0.45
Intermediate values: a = 5.2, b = 4.98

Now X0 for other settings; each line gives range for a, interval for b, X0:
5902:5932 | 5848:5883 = -0.49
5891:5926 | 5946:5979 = -0.56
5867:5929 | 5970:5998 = -0.54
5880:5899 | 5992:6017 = -0.59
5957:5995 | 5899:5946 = -0.49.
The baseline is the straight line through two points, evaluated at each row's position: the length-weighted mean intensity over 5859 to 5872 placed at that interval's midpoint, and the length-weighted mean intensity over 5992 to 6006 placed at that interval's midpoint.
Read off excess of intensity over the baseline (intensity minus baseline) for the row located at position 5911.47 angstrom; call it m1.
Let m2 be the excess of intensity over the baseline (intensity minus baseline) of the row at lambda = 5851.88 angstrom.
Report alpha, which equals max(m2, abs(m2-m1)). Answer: 0.35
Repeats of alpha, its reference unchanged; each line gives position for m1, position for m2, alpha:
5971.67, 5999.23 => 0.31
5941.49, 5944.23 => 0.08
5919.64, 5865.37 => 0.31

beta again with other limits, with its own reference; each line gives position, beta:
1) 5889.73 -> -0.89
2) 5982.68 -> -0.05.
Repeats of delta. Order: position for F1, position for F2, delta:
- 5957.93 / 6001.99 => 0.60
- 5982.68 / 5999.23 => 0.11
